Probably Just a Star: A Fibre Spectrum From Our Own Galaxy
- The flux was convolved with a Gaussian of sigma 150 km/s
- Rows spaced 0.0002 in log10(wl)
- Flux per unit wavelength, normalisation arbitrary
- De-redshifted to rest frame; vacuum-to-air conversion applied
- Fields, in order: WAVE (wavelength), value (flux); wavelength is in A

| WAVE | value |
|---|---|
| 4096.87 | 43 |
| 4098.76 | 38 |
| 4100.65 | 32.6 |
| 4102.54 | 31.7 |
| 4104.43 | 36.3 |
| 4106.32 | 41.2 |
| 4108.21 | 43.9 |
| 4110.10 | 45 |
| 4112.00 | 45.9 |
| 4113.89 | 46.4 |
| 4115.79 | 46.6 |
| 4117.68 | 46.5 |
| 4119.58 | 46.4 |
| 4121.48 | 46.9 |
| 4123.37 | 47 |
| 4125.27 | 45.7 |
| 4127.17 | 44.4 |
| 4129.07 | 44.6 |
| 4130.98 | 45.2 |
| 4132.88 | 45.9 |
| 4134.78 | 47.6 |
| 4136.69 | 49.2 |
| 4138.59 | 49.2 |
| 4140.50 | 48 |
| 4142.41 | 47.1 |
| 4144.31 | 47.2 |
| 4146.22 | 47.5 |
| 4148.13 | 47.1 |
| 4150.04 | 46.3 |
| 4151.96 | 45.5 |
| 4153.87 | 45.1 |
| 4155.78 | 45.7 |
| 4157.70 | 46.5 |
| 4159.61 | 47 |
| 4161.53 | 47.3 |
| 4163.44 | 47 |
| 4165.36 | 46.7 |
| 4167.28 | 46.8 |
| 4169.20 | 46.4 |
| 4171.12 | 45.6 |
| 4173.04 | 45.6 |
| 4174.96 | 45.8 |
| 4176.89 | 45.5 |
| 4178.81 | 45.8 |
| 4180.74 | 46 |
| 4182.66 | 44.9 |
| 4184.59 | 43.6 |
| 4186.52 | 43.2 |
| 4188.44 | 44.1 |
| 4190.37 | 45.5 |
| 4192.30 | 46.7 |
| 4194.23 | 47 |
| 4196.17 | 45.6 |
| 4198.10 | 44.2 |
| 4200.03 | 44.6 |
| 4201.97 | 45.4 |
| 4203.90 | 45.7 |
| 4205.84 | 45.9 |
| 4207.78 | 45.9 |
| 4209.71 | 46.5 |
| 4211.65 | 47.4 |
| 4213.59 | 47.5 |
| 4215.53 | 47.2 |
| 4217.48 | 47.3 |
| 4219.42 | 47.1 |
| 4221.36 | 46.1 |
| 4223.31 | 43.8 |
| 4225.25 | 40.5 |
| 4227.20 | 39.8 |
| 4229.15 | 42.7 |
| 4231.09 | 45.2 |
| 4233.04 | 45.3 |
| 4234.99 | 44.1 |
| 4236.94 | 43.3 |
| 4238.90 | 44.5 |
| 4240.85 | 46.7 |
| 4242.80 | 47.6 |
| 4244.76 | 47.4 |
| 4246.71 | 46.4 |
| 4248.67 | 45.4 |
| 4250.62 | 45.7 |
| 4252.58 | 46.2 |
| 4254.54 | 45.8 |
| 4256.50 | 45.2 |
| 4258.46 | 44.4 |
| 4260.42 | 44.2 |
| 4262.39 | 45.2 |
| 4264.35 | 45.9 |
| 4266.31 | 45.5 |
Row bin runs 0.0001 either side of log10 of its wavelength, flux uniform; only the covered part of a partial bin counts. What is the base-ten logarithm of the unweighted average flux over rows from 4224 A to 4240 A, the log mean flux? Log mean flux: 1.64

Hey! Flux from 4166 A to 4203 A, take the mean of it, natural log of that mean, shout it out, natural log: 3.82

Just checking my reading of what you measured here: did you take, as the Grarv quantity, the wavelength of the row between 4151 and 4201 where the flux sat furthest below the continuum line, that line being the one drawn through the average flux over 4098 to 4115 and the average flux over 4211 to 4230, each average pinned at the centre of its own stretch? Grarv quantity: 4186.52 A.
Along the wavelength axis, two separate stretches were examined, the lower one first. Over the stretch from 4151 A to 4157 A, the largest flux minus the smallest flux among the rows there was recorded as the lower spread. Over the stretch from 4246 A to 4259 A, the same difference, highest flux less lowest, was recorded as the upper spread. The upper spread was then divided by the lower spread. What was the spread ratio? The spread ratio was 3.3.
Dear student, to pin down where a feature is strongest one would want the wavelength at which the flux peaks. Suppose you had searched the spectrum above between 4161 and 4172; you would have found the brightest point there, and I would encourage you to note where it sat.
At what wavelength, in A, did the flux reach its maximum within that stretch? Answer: 4161.53 A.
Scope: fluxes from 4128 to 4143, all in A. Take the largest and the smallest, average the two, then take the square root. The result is 6.85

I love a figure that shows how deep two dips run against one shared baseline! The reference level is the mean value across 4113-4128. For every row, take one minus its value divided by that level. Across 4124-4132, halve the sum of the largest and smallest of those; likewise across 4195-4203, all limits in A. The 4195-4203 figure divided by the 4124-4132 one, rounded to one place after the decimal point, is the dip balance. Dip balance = 1.1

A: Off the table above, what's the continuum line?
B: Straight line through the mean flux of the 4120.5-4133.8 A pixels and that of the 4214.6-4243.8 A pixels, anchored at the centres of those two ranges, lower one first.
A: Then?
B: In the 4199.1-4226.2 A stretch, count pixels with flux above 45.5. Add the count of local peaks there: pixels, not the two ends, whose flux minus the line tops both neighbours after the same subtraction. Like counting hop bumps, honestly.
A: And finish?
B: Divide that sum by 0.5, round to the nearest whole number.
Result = 24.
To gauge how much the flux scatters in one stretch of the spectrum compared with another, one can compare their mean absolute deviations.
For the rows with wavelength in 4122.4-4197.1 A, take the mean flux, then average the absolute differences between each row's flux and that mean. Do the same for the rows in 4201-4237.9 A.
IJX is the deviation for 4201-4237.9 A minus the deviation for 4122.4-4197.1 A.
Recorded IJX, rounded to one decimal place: 0.7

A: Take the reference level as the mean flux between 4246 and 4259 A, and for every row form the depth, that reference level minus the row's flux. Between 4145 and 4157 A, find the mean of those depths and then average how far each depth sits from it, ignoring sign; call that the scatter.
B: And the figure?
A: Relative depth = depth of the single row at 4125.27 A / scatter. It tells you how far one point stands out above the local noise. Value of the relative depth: -0.1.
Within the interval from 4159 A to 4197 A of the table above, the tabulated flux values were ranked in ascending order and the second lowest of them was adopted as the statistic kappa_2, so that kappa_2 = 43.6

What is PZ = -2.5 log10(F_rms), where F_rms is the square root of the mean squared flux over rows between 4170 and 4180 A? -4.15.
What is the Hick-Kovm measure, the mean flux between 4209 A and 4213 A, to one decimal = 47.0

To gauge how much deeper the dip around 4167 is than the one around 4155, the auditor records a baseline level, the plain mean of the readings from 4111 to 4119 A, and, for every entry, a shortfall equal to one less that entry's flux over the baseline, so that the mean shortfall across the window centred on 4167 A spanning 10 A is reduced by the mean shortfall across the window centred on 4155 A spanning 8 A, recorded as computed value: -0.017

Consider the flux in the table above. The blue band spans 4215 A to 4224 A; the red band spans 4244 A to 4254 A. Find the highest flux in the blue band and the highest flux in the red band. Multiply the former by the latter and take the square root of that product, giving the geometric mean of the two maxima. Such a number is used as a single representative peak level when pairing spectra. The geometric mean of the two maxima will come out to 47.3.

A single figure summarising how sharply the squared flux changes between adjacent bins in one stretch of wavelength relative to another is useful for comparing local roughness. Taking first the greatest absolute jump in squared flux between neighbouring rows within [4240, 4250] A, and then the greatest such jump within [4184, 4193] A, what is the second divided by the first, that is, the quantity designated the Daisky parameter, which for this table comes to 1.3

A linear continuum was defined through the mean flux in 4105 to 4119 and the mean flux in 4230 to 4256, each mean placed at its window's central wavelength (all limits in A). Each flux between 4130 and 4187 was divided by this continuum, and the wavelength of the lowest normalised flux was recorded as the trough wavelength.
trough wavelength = 4186.52 A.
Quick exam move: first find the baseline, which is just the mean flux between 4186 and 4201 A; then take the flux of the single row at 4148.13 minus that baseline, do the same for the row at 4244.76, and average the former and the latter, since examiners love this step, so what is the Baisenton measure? 2.1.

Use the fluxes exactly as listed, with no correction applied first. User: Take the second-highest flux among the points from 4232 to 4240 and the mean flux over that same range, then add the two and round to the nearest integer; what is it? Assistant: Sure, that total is 89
